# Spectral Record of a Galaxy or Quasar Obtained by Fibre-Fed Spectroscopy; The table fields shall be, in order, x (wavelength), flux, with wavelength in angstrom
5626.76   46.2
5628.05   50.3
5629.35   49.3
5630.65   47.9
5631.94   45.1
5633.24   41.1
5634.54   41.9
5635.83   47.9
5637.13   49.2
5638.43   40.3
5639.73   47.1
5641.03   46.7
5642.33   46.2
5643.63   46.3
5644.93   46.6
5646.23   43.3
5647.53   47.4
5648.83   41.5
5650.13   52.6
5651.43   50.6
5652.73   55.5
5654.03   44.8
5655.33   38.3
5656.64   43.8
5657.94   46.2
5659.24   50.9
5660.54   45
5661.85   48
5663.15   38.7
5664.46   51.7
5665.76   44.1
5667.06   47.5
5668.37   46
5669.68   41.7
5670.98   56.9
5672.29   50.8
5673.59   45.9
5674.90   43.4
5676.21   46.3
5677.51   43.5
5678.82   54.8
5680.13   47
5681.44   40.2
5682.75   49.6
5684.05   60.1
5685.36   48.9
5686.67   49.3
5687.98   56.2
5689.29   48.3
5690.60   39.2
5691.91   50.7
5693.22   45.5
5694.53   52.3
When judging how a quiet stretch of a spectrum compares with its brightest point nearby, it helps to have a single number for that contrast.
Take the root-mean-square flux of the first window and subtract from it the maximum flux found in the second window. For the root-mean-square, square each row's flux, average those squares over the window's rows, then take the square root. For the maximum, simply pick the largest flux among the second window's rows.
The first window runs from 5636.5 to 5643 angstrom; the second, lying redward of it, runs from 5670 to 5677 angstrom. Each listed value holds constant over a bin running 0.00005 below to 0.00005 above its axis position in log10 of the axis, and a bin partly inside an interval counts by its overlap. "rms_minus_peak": -11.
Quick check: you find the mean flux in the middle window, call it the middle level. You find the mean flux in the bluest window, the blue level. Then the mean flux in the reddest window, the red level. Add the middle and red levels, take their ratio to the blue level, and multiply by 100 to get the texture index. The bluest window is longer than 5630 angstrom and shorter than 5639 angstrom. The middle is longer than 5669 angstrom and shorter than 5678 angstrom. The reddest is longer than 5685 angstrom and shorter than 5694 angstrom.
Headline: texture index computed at 213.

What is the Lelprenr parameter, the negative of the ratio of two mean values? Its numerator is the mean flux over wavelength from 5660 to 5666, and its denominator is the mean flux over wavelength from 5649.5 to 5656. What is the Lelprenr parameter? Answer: -0.94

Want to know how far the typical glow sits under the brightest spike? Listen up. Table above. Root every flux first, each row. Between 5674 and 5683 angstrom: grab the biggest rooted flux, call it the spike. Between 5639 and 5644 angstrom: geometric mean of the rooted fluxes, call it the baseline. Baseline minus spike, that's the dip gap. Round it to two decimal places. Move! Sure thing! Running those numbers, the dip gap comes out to -0.58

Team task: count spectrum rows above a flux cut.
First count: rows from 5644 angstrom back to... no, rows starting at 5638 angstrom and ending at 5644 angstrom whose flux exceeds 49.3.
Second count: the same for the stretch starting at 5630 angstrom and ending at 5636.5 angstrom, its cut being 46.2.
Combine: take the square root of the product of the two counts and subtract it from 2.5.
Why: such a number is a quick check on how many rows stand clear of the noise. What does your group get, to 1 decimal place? 2.5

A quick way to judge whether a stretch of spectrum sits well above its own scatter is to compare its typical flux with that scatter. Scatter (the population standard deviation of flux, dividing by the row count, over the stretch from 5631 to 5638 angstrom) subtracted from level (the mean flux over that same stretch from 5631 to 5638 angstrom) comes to 41.9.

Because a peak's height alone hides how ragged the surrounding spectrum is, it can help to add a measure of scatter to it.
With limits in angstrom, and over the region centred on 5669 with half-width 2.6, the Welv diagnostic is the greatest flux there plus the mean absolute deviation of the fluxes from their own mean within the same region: 61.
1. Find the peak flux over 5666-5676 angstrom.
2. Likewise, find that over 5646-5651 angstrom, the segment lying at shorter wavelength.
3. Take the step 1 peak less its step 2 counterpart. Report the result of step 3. 4.3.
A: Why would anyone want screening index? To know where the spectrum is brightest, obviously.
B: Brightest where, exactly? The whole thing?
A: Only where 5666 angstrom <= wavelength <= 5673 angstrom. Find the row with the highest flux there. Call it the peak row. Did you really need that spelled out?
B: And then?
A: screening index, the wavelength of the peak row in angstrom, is 5670.98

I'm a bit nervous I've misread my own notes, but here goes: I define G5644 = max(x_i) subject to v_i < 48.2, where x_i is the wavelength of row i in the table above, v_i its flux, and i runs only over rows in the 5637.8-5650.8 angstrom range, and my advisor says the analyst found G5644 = 5648.83 angstrom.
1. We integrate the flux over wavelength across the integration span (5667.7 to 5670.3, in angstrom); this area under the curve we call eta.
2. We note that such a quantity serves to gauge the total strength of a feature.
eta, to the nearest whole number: 114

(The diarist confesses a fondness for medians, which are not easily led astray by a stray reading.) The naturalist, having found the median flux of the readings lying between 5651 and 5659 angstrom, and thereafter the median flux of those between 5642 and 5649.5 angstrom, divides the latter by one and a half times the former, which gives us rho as 0.678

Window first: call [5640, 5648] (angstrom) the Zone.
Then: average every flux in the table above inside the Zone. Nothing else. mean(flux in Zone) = 46.1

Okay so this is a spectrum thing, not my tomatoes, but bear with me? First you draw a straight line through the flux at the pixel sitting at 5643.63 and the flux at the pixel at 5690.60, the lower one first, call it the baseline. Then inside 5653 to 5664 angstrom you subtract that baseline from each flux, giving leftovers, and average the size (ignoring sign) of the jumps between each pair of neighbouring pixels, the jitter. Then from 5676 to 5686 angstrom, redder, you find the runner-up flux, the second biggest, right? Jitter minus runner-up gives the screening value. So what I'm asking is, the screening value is -49.4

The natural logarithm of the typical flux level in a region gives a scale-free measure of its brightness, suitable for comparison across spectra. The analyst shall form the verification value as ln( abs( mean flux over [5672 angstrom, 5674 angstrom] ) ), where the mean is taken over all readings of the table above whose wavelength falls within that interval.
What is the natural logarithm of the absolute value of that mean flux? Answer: 3.88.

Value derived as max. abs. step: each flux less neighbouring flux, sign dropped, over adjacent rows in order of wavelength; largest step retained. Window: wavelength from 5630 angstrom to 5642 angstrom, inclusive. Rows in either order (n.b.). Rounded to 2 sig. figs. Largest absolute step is 8.9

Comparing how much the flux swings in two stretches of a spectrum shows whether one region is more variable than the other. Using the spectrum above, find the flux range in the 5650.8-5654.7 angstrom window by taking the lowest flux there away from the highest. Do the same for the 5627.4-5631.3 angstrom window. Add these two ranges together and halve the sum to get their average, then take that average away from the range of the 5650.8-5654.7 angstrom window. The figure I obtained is 4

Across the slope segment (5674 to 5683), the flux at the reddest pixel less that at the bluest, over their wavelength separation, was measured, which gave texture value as 0.8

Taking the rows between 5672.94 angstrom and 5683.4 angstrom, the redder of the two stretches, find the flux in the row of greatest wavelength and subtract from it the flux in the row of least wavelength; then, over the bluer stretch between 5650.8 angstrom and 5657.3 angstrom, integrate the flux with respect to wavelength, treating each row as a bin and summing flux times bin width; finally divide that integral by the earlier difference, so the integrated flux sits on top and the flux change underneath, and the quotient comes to 82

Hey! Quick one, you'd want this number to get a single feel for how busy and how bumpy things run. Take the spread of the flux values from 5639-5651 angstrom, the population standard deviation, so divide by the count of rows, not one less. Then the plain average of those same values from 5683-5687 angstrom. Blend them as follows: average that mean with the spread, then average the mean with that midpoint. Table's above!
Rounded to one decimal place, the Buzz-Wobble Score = 40.3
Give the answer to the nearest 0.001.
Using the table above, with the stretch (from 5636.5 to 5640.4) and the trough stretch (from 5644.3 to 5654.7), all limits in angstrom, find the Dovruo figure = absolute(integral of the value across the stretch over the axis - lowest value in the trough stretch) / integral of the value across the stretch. 0.766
